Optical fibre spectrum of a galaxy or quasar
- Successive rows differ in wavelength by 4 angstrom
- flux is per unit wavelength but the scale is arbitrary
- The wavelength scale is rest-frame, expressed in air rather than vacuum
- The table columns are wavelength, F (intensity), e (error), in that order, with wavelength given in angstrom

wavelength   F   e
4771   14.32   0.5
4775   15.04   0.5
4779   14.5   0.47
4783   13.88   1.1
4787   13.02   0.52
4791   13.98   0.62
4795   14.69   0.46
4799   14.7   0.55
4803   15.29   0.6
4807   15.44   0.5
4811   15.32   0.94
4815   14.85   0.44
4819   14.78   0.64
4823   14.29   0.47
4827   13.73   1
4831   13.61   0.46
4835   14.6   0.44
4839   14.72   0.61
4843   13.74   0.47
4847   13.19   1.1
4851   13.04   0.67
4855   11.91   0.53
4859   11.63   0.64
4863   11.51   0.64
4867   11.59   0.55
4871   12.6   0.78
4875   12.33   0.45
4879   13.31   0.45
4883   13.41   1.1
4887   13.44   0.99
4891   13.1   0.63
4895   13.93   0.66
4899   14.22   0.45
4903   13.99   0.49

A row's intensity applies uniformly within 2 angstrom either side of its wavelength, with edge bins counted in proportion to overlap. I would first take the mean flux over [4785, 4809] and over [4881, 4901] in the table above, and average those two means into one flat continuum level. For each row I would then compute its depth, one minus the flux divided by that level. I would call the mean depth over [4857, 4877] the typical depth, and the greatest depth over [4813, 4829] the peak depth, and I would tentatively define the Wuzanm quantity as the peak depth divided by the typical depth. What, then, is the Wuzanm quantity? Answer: 0.2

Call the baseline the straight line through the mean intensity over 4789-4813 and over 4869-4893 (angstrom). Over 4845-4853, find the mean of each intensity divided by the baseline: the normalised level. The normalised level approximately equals 0.95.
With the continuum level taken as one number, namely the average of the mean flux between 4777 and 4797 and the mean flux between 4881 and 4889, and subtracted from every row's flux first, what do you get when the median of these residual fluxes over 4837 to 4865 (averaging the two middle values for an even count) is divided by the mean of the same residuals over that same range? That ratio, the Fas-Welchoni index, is 0.76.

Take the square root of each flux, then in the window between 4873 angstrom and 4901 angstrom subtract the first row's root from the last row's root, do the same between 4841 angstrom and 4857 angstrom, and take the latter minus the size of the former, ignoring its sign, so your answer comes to -0.52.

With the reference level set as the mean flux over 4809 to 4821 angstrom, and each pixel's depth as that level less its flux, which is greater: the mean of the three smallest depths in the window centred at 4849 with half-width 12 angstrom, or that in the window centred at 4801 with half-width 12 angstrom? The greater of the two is 1.1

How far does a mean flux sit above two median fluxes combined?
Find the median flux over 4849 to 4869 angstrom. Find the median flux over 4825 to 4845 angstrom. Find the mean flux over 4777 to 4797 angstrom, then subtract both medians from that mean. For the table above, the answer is -11.4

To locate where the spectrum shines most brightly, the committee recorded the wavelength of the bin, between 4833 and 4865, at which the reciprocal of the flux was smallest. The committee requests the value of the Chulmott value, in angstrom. 4839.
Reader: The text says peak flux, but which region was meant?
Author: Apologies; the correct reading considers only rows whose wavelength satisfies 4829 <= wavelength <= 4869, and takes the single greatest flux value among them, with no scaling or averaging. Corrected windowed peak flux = 14.72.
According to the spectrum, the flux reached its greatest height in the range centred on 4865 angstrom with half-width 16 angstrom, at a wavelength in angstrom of 4879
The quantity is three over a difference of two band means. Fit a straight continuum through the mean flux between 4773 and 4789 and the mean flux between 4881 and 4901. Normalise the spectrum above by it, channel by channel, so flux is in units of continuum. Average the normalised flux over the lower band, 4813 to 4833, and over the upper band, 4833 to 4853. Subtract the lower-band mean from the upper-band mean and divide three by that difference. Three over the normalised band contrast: -137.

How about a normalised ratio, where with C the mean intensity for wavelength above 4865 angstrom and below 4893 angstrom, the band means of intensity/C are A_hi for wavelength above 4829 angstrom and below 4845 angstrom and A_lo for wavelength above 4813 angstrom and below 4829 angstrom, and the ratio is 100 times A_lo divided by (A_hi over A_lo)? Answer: 114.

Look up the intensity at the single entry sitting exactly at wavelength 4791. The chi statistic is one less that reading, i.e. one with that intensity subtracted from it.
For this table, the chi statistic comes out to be -13.0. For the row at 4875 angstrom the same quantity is -11.3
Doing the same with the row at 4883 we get -12.4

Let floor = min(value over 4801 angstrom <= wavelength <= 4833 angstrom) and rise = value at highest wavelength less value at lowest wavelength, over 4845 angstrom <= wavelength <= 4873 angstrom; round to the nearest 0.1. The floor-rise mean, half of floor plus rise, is 6.5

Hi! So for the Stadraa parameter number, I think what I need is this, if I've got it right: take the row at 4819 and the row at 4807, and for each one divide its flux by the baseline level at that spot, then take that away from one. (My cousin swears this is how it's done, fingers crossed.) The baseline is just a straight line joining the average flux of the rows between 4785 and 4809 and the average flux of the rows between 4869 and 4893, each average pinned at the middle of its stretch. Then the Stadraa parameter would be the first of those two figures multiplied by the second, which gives 0.004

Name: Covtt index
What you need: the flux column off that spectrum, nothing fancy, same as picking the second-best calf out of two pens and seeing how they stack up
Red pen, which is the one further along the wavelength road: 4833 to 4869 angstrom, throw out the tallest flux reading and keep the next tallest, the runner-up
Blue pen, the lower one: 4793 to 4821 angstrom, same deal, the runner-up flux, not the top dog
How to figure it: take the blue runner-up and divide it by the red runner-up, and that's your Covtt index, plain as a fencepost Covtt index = 1.05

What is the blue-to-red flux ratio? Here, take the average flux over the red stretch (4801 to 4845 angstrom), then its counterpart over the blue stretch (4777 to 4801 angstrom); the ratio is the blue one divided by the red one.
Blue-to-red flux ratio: 0.97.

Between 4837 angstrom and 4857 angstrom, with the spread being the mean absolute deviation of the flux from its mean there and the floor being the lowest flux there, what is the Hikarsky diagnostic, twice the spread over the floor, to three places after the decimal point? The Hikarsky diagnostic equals 0.122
